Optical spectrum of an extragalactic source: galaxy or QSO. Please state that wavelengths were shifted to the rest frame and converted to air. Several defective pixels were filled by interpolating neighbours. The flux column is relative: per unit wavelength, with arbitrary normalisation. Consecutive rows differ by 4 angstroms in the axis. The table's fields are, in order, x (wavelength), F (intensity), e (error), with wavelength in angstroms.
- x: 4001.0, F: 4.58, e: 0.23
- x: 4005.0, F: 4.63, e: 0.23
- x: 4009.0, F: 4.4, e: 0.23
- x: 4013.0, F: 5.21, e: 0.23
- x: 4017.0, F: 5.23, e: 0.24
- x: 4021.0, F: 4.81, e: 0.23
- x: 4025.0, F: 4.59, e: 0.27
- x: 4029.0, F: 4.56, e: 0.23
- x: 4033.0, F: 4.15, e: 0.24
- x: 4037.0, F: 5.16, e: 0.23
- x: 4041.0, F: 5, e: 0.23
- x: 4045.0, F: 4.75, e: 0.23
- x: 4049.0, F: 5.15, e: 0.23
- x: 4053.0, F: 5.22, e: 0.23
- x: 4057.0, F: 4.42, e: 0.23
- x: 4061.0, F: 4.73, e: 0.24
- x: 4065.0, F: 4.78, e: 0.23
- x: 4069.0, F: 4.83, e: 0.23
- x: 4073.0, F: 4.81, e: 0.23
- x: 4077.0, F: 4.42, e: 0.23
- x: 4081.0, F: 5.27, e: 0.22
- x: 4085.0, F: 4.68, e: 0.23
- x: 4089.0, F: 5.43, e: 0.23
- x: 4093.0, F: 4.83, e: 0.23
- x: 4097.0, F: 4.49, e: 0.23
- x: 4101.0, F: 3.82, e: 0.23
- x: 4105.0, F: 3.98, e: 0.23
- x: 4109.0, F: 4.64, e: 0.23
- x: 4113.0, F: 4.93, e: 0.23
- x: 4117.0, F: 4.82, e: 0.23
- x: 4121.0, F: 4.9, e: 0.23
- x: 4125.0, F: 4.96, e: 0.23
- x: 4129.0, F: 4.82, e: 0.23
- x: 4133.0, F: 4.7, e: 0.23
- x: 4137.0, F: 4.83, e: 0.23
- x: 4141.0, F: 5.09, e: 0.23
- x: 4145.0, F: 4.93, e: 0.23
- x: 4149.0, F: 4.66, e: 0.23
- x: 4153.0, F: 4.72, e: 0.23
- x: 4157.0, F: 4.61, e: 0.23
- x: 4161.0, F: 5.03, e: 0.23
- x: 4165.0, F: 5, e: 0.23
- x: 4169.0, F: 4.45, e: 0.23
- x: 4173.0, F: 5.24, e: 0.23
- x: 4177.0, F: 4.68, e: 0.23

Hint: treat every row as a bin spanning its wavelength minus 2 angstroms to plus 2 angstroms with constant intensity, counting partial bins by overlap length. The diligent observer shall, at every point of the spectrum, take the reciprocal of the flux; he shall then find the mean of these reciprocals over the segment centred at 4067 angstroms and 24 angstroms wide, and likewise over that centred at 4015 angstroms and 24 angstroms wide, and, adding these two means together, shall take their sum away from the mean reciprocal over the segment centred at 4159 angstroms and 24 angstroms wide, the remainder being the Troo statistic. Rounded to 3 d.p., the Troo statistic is -0.212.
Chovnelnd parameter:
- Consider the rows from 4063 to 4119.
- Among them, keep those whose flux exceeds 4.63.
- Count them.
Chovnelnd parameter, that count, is 10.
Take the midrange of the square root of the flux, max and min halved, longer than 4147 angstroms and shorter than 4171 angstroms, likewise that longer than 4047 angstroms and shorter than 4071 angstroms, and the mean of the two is 2.18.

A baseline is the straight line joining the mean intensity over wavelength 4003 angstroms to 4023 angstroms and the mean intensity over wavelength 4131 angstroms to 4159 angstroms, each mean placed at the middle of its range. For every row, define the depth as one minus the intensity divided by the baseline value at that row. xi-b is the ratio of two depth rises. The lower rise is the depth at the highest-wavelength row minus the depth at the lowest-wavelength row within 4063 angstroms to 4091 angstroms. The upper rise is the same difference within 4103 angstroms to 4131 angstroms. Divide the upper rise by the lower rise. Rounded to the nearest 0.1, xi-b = 1.3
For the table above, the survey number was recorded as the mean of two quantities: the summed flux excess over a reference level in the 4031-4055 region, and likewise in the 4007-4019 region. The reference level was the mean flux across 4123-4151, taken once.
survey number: 0.28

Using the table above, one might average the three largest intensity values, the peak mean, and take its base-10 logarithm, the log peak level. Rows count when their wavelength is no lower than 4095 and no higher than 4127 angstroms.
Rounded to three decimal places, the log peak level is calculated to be 0.693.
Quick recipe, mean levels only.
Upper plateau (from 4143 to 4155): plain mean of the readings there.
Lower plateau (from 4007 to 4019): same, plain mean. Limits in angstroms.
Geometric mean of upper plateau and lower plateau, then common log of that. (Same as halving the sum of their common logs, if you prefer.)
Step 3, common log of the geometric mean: 0.686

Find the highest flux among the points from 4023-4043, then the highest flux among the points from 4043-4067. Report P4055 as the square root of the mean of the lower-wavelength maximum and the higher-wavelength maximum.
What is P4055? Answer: 2.28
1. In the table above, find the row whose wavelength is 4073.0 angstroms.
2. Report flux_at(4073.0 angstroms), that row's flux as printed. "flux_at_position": 4.81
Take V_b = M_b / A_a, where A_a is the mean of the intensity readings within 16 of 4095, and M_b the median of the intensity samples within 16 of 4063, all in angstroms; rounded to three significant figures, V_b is 1.03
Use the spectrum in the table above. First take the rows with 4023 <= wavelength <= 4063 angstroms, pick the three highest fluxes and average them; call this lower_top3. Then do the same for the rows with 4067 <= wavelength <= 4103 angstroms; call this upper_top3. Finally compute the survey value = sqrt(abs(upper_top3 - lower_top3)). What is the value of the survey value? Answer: 0.00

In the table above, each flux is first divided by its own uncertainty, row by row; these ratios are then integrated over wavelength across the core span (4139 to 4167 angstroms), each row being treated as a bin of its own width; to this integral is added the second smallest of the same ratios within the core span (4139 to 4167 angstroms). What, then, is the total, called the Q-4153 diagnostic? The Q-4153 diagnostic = 612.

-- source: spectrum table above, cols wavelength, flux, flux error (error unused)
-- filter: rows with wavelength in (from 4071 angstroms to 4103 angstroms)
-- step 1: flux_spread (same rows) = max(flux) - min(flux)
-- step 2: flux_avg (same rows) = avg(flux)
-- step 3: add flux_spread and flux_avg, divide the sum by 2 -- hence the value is 3.2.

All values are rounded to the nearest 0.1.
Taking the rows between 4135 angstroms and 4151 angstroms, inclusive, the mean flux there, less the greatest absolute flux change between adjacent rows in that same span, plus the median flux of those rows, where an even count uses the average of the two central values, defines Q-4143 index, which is 9.5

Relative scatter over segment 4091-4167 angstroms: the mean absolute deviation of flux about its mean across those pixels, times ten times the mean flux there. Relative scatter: 11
